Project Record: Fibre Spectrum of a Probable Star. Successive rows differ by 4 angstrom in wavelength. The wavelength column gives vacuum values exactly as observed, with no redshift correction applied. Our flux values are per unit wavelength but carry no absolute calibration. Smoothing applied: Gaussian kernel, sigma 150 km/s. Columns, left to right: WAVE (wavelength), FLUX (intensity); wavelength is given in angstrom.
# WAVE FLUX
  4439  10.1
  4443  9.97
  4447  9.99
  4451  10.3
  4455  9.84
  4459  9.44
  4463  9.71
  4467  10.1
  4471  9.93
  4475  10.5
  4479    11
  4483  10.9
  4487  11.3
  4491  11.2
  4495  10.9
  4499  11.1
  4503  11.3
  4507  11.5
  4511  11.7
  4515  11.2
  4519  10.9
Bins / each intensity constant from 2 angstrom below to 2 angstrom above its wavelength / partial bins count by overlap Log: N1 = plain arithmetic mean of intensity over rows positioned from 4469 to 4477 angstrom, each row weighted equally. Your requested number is 10.2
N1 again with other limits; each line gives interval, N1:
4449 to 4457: 10.1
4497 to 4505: 11.2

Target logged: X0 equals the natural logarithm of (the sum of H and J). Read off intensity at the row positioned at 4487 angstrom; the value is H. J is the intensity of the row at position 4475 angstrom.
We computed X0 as 3.08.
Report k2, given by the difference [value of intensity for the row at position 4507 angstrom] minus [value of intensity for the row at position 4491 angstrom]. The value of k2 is 0.3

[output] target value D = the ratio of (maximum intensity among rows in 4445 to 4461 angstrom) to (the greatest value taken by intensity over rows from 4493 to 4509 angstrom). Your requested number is 0.90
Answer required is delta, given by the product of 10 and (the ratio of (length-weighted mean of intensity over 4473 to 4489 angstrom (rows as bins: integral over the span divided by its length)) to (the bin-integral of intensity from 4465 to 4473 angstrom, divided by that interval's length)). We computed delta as 10.9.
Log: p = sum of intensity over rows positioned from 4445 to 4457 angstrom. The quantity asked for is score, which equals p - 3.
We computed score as 27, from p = 30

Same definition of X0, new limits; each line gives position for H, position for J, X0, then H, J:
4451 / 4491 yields 3.07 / 10.3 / 11.2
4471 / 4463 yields 2.98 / 9.93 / 9.71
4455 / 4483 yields 3.03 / 9.84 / 10.9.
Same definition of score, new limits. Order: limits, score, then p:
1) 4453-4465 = 26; 29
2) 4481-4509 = 75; 78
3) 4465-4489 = 61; 64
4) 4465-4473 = 17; 20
